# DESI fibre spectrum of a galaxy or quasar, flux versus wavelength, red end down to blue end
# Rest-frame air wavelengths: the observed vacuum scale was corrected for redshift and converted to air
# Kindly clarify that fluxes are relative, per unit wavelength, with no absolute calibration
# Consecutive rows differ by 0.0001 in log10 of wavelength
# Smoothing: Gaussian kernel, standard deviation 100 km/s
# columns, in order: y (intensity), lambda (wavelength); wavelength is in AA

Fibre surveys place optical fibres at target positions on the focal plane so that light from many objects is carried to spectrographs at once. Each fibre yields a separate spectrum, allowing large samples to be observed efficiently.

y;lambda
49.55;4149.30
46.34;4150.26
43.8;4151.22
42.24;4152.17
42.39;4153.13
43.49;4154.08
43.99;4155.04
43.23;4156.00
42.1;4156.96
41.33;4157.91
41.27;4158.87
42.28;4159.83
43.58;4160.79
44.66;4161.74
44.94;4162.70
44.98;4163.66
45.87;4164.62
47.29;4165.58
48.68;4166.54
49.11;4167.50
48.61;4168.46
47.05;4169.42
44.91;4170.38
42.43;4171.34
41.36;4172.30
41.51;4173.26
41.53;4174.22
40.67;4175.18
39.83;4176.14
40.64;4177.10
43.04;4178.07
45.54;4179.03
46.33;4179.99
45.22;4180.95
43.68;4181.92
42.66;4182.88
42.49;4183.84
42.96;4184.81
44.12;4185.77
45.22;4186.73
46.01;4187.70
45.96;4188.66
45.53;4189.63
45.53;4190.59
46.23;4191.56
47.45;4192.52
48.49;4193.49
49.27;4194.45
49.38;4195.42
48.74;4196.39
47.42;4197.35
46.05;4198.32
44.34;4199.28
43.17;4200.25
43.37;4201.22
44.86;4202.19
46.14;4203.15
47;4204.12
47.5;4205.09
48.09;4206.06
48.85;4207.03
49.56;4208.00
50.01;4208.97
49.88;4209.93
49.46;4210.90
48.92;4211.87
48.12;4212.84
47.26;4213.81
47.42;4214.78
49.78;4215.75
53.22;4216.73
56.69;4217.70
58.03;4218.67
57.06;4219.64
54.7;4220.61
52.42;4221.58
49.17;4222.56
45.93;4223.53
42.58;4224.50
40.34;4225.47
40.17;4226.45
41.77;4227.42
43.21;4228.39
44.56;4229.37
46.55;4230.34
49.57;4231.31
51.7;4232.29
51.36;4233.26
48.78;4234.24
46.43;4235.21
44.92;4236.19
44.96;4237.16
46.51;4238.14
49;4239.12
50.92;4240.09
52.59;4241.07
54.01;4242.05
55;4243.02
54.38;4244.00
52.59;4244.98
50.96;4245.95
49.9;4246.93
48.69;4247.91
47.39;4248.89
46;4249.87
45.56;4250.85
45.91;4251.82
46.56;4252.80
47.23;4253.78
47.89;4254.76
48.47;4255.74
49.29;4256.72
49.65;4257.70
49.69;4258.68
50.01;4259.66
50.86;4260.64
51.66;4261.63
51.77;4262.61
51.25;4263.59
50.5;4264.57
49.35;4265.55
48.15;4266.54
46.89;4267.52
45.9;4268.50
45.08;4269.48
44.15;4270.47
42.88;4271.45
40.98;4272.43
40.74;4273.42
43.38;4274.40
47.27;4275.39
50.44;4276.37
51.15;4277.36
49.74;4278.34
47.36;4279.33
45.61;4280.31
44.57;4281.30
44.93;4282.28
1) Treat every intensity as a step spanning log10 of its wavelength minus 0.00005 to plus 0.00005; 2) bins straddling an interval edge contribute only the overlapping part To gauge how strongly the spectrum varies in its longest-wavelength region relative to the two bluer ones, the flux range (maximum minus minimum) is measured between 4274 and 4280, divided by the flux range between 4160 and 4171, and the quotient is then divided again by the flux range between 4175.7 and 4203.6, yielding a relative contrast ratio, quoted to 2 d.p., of 0.15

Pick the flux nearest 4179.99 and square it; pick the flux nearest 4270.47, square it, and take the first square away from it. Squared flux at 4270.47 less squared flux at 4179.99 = -197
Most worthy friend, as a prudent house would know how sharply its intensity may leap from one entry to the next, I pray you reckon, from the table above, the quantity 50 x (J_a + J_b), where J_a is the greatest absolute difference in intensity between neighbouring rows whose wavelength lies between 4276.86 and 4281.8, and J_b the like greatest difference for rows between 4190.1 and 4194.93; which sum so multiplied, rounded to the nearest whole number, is 180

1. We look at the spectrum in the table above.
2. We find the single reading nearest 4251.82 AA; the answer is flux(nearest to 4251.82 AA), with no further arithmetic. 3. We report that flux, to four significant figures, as 45.91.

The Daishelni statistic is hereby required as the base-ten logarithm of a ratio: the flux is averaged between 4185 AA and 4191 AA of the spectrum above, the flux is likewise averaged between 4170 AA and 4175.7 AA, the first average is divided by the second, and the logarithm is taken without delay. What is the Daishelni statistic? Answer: 0.03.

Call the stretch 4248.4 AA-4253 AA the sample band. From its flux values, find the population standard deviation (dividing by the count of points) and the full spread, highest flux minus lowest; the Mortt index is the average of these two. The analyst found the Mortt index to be 1.2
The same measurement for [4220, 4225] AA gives 8.2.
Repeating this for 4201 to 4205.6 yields 2.8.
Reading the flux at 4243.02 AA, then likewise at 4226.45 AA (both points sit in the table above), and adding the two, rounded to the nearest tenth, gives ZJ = 95.2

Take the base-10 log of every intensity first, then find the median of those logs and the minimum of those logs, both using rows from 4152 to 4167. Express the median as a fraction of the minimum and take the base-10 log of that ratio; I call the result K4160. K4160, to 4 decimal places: 0.0062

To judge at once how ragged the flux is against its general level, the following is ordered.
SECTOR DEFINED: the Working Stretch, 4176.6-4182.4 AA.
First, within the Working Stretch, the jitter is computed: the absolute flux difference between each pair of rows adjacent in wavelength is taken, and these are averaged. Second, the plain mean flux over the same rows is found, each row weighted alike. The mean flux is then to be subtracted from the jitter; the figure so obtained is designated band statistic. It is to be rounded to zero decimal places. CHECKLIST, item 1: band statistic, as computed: -42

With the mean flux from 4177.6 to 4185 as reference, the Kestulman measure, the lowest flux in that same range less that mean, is -1.5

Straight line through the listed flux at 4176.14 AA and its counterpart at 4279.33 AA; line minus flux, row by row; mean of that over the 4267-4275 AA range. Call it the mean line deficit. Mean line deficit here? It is 3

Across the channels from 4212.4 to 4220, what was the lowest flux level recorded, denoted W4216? 47.26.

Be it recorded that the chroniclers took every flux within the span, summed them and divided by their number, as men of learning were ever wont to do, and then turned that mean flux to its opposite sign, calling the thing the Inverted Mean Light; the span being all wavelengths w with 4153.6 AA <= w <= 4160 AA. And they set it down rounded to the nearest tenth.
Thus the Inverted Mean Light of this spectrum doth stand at -42.5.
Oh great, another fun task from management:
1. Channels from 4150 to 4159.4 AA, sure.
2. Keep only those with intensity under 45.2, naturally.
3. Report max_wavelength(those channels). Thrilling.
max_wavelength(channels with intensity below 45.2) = 4158.87 AA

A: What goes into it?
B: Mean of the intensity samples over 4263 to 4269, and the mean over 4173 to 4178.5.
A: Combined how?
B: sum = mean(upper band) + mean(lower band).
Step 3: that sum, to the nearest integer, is 90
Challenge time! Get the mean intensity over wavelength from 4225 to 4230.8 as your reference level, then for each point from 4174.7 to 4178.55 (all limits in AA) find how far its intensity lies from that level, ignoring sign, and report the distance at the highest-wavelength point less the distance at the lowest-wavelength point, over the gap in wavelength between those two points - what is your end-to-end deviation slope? -0.6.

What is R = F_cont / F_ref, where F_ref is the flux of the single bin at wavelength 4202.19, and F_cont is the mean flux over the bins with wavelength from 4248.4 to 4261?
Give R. 1.07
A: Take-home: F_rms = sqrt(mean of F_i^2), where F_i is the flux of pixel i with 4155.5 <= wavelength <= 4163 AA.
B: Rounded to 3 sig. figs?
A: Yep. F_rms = 42.9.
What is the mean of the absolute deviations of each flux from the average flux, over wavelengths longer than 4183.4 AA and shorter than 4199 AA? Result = 1.6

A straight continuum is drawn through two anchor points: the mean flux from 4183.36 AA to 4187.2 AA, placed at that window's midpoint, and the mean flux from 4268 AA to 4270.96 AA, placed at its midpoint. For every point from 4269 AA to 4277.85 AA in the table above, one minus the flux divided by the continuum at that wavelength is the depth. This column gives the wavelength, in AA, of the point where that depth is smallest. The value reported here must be 4277.36 AA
